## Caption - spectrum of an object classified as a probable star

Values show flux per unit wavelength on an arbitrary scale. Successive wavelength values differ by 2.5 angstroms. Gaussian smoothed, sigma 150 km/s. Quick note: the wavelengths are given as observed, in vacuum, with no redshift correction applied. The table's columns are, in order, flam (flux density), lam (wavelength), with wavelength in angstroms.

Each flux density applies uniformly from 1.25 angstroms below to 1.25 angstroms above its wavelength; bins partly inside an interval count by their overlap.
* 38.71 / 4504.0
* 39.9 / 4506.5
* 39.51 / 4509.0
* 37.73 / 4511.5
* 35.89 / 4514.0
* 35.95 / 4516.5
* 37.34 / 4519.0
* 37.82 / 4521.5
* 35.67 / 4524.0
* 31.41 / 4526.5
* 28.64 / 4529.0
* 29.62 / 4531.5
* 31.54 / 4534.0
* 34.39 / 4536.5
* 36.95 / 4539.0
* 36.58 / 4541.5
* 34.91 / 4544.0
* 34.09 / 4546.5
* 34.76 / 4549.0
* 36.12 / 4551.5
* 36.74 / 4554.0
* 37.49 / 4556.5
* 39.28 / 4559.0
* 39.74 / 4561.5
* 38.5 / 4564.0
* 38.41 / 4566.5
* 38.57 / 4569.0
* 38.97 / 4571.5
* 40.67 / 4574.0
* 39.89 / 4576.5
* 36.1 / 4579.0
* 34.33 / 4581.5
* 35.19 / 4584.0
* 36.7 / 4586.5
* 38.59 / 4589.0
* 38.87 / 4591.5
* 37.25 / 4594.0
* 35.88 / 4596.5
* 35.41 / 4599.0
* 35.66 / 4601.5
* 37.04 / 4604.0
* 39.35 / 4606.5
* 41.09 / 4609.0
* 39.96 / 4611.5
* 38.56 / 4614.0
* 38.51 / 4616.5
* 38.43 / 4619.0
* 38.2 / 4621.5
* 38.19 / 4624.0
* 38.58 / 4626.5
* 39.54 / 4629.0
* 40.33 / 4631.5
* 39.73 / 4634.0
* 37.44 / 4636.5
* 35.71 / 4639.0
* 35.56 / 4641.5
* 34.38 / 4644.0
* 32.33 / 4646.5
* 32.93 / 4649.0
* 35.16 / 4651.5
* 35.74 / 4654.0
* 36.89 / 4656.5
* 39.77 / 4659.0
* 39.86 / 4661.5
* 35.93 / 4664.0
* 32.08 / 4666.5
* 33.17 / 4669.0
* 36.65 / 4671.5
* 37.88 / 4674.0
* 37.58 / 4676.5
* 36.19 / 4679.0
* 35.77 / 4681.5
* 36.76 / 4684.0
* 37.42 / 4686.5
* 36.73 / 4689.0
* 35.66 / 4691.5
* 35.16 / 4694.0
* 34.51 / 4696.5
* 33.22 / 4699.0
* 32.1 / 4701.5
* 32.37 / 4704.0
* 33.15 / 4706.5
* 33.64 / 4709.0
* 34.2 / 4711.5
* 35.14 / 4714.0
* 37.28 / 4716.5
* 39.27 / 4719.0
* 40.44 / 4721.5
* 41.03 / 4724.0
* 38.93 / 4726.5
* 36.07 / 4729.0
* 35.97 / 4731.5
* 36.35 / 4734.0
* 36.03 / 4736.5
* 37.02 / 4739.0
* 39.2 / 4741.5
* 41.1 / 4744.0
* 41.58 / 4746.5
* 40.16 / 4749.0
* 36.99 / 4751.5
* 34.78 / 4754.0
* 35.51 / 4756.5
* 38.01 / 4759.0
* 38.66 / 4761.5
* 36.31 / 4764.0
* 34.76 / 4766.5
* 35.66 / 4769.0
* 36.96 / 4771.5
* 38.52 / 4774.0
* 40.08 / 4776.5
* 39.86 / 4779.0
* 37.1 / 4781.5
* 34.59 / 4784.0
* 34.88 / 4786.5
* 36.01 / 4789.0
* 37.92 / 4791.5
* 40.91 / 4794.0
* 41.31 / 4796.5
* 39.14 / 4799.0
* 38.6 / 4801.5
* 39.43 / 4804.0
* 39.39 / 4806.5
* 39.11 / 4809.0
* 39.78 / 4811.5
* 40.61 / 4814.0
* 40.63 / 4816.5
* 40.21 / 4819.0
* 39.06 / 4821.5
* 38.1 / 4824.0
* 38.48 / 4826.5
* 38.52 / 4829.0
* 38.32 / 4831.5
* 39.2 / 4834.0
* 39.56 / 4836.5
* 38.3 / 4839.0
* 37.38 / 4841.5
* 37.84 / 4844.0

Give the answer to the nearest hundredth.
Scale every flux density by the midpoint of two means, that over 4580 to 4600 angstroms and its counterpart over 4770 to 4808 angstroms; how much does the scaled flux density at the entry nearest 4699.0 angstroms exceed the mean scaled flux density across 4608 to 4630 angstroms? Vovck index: -0.15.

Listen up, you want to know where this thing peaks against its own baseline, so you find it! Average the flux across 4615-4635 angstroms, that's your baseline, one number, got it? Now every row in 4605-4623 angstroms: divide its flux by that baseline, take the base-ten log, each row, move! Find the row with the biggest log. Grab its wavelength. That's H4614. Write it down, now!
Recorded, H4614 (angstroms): 4609.0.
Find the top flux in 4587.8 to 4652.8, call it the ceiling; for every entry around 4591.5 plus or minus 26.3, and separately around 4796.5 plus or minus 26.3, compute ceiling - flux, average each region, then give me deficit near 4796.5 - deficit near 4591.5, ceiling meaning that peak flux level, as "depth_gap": -0.9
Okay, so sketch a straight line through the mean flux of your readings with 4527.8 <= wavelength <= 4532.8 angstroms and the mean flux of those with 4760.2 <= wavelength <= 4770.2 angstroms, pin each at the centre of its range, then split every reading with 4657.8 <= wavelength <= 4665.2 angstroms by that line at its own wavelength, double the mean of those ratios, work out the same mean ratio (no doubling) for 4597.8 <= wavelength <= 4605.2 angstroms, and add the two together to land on 3.47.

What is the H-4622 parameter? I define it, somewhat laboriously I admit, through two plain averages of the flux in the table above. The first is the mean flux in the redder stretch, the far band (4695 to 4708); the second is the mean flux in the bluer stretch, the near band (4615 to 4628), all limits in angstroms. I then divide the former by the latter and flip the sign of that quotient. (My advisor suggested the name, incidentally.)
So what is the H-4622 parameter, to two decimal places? -0.86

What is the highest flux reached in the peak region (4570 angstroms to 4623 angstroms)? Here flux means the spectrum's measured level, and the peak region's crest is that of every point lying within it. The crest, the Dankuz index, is 41.09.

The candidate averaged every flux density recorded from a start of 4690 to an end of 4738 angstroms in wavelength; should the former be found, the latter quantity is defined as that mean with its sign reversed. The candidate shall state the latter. -35.8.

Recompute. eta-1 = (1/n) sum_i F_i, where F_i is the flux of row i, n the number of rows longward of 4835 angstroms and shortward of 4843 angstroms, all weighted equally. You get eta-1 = 38.4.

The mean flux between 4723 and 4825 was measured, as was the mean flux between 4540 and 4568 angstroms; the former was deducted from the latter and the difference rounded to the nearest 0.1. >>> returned -1.2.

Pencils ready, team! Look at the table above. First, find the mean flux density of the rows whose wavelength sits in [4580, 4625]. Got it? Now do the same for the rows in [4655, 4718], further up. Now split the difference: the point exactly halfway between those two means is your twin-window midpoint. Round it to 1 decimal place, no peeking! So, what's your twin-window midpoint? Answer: 36.6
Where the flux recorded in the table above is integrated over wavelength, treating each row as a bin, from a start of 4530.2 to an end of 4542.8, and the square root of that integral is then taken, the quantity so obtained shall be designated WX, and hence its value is 20.6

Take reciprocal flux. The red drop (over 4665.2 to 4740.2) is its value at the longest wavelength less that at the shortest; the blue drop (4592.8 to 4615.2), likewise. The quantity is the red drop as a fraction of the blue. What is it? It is 4.6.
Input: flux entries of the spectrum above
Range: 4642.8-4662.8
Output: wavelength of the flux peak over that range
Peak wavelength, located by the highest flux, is 4661.5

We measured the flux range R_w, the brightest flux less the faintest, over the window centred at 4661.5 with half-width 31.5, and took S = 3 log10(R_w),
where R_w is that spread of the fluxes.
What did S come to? 2.75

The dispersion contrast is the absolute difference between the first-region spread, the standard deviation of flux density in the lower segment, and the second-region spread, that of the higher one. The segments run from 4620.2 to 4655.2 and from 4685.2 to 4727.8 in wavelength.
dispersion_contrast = 0.3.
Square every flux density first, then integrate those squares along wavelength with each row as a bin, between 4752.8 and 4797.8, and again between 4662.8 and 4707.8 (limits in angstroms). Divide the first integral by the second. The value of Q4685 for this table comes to 1.13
